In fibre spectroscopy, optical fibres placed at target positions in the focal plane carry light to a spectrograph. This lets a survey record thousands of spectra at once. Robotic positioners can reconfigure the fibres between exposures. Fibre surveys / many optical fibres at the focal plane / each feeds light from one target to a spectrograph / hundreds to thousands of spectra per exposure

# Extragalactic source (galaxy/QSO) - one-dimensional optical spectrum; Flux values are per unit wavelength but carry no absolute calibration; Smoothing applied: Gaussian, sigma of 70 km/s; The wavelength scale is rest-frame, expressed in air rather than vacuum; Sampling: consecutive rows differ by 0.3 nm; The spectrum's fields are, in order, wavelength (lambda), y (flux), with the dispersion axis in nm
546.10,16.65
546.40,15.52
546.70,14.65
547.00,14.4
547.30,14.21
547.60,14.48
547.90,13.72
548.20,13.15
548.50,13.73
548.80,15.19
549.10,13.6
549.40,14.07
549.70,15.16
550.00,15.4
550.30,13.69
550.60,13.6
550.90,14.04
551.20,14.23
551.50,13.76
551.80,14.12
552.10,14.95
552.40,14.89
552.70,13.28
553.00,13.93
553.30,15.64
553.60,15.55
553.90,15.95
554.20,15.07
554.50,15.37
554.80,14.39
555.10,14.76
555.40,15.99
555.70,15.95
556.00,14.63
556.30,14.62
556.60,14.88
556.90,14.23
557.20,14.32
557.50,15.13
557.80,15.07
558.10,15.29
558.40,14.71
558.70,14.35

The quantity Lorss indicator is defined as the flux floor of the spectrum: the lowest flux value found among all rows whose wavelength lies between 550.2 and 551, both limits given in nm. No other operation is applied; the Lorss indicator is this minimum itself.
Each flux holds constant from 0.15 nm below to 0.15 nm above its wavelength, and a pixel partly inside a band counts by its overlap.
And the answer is 13.6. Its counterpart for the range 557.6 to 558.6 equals 14.71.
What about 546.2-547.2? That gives 14.4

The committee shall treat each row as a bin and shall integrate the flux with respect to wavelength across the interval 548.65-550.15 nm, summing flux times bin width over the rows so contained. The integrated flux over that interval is 22.0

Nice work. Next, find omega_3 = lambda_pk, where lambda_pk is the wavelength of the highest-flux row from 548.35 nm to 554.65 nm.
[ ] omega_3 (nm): 553.90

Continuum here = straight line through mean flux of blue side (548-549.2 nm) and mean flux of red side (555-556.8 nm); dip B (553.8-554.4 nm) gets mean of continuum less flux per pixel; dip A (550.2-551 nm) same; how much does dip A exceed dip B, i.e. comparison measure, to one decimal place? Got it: 1.1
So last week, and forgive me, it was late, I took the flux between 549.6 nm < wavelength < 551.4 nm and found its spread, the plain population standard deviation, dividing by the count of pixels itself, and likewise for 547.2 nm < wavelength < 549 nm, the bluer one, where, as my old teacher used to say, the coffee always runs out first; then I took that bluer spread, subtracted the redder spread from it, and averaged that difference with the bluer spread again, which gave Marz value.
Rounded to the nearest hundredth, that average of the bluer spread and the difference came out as 0.30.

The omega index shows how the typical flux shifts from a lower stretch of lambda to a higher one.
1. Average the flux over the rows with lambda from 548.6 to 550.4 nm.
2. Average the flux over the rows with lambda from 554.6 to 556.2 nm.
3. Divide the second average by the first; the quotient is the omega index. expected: 1.04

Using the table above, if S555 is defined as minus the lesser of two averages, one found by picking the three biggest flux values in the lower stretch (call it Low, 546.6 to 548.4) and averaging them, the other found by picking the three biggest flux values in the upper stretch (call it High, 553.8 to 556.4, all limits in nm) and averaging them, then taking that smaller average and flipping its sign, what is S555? -14.5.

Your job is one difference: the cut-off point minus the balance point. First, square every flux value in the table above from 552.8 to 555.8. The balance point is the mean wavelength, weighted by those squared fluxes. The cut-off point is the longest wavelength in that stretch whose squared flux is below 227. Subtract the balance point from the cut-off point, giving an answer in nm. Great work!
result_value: 0.73 nm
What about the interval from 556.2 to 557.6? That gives 0.30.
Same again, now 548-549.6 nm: 0.59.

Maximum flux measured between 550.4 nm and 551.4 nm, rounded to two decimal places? 14.23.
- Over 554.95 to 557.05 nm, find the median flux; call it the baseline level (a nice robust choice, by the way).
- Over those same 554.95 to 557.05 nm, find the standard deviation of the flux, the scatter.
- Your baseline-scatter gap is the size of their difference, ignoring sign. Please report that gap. 14.1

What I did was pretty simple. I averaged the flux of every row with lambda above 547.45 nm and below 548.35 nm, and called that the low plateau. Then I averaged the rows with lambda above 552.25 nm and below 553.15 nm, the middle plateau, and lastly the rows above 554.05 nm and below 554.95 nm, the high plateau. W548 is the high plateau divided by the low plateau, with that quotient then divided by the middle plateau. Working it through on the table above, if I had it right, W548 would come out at 0.077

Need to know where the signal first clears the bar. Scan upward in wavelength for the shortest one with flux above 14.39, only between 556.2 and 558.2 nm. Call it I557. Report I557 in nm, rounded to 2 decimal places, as 556.30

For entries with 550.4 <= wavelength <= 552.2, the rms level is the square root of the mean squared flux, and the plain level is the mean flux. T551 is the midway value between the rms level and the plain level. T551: 14.1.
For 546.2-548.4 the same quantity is 14.3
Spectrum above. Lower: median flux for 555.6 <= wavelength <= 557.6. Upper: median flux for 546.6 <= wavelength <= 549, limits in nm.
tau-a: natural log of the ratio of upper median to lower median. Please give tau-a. -0.022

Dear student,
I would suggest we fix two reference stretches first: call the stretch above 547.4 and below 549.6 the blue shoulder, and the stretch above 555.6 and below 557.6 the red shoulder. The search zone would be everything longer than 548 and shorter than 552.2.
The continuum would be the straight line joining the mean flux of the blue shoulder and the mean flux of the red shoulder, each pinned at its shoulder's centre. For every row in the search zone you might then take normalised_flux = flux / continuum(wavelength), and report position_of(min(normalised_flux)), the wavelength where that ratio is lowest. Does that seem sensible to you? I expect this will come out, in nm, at 548.20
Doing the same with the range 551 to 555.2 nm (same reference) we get 552.70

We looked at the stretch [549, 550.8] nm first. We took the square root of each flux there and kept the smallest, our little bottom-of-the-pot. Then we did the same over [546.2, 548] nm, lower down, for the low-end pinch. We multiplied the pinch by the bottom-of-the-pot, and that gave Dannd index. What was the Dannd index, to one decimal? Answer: 13.7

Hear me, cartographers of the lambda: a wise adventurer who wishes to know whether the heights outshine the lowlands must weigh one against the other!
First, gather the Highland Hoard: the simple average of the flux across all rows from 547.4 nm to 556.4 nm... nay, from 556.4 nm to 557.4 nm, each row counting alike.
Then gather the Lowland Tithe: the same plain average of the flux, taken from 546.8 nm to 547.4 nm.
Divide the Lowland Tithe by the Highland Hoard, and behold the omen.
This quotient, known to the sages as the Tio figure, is 0.99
